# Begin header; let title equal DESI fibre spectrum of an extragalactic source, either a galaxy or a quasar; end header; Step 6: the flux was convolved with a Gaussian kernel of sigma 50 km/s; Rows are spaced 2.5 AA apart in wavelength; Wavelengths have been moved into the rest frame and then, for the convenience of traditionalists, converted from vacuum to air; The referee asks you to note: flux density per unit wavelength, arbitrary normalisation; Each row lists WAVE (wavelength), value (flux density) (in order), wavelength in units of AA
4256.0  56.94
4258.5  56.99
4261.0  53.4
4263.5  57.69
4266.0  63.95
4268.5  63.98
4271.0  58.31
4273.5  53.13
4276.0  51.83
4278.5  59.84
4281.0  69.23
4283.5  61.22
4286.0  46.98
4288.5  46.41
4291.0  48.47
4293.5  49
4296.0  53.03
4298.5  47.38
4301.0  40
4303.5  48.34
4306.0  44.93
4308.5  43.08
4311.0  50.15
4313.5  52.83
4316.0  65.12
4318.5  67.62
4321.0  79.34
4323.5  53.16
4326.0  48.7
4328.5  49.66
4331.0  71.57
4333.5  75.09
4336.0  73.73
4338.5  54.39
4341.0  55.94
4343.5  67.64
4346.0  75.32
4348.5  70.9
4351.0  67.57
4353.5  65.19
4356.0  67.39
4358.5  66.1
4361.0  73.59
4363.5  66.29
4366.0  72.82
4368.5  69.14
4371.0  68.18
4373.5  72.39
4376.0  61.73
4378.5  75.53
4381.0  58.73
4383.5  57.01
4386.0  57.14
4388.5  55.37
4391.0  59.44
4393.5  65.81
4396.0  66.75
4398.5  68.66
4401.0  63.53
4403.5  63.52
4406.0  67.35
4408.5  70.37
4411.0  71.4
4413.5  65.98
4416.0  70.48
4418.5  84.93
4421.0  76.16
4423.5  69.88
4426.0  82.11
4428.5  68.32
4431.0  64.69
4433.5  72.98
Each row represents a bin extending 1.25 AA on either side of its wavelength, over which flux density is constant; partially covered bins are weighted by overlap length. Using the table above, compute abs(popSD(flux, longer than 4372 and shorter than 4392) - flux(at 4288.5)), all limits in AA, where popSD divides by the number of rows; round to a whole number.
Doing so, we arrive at 39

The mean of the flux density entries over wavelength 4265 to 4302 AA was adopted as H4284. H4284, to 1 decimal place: 54.2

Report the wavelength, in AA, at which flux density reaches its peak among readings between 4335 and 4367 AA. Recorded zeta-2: 4346.0 AA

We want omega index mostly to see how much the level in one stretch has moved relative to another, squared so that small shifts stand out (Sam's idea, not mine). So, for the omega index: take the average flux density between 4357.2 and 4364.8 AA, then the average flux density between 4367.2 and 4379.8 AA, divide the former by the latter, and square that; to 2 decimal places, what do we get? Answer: 0.98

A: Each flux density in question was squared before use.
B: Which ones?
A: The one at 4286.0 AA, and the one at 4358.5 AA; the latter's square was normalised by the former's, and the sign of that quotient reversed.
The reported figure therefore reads -2.0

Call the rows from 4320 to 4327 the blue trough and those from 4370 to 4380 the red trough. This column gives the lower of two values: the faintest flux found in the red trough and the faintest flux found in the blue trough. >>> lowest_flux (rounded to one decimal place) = 48.7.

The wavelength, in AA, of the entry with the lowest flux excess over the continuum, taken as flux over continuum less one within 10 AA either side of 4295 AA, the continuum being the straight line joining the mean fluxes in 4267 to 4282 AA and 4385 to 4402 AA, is 4301.0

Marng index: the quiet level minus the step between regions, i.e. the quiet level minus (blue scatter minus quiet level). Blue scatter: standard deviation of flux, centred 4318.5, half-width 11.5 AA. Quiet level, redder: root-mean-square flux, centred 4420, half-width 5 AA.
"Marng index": 140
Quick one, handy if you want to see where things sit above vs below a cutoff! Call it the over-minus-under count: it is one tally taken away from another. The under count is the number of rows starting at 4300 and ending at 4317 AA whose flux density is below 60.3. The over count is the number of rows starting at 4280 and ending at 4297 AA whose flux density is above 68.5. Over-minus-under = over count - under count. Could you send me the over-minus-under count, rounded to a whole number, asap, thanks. -5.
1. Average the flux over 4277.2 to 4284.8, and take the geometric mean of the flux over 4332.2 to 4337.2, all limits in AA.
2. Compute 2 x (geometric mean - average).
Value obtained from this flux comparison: 22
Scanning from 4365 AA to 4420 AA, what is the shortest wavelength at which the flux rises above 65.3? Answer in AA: 4366.0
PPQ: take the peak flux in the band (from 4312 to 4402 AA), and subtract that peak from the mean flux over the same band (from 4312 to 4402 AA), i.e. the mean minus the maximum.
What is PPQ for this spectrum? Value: -14.4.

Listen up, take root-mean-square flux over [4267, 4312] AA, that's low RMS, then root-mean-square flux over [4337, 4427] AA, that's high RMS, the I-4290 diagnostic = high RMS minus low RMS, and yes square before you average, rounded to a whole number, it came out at 15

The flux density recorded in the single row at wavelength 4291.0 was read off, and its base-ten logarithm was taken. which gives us 1.69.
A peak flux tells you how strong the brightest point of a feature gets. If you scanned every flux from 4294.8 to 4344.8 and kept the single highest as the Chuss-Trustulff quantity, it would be 79.34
